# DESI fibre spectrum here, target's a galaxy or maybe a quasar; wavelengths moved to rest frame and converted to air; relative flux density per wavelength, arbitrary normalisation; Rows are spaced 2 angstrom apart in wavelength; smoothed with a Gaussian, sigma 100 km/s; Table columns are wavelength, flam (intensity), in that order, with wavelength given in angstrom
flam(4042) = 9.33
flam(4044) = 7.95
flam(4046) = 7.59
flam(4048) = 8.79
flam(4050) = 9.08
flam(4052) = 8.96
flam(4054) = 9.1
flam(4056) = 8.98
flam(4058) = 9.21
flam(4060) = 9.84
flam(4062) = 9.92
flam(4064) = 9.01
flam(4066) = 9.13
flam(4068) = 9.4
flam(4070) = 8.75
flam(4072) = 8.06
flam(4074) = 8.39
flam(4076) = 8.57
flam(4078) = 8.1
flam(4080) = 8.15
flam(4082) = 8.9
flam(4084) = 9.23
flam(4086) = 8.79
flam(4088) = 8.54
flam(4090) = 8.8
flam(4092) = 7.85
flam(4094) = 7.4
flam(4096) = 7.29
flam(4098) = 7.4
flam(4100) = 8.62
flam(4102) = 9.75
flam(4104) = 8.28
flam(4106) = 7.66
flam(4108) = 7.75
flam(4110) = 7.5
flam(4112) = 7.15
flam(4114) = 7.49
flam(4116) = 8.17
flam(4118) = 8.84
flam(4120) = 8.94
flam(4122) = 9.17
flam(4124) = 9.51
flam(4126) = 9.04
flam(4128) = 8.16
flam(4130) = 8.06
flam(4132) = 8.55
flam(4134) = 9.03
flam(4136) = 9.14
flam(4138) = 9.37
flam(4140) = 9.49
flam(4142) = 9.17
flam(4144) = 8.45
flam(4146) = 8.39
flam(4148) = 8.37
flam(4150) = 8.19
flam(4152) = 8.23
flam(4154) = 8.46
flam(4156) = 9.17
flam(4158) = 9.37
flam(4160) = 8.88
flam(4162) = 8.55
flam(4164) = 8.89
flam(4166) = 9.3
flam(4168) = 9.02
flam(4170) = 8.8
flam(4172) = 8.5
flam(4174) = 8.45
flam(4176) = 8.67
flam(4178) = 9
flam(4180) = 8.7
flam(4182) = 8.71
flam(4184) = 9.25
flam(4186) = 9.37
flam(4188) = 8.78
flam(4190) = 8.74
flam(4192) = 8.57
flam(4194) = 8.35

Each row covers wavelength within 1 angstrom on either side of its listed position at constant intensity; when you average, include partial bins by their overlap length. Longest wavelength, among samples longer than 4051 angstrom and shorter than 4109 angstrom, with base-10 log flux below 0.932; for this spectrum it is 4108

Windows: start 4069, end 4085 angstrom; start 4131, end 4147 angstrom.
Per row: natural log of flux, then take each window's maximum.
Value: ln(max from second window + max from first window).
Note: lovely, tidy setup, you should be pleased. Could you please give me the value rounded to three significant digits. 1.50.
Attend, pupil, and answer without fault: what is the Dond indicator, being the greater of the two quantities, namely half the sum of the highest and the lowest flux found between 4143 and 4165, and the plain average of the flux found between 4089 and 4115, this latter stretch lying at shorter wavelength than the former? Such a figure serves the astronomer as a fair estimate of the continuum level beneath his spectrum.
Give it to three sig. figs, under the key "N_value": 8.78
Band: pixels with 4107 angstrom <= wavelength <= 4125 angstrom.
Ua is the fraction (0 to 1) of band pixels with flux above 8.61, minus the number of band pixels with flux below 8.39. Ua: -4.6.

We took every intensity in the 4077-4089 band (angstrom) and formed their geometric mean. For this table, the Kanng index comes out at 8.61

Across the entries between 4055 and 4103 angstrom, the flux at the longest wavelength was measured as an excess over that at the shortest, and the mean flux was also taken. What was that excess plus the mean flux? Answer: 9.44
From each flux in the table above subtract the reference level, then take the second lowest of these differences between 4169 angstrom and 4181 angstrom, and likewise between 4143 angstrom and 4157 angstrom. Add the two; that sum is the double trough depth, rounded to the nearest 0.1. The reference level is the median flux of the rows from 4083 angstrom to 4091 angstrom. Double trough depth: -0.9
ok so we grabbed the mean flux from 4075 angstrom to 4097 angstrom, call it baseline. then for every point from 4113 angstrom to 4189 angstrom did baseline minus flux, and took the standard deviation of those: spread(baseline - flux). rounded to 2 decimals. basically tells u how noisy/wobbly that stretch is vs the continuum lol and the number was 0.46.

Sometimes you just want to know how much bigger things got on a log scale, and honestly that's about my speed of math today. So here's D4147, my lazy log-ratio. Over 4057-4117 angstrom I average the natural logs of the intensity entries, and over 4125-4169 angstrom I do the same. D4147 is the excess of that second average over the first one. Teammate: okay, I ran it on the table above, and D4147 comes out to 0.044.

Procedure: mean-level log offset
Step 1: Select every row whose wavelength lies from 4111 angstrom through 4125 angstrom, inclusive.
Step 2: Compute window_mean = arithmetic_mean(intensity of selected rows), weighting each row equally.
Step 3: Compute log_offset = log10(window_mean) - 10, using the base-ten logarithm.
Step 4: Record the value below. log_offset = -9.07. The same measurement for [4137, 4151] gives -9.06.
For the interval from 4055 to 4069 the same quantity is -9.03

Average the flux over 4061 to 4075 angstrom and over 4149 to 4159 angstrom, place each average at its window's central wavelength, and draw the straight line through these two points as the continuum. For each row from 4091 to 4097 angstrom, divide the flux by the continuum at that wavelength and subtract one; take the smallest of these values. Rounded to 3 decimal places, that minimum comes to -0.178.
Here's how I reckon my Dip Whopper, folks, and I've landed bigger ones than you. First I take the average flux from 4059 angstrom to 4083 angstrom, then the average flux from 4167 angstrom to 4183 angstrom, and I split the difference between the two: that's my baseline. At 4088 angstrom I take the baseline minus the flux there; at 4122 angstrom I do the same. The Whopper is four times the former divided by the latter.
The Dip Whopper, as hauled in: -2.7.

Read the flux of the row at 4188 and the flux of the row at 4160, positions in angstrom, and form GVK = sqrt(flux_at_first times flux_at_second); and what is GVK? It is 8.8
